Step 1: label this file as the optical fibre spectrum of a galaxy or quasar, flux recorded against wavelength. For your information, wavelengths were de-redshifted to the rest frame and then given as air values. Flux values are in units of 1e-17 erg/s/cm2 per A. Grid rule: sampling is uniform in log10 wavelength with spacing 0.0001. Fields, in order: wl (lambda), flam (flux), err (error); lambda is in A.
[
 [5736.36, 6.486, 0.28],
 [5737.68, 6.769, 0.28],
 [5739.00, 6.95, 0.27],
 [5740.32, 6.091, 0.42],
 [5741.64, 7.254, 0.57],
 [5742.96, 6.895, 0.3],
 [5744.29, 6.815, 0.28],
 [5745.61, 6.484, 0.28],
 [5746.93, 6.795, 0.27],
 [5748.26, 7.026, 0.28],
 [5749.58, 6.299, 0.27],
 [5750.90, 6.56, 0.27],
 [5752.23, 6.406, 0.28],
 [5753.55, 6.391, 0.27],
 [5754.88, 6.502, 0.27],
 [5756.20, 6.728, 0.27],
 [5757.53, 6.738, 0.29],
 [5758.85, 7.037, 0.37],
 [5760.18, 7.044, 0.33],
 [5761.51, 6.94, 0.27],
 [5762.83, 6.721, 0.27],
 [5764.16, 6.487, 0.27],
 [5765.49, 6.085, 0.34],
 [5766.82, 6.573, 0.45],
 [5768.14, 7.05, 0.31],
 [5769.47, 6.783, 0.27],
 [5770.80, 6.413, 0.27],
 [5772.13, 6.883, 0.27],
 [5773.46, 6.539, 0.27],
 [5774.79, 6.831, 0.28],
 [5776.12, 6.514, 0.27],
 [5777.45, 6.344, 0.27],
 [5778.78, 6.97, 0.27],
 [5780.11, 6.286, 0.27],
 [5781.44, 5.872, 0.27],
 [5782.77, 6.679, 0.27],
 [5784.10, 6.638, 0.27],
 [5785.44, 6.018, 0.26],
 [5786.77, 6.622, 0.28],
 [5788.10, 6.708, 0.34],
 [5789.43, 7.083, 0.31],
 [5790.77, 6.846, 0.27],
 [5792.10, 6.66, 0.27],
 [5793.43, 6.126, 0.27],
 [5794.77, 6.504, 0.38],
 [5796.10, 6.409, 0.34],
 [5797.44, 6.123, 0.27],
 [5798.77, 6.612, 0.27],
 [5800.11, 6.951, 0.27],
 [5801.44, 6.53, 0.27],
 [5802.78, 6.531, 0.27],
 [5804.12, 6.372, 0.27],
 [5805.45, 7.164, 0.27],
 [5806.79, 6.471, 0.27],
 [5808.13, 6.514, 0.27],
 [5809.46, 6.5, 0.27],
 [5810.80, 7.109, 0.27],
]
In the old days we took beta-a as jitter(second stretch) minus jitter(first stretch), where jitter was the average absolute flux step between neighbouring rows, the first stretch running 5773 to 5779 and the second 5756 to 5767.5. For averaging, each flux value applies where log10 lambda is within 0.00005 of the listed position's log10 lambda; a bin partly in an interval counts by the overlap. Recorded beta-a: -0.13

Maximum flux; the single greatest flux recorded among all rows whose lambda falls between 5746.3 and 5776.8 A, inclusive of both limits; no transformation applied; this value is 7.05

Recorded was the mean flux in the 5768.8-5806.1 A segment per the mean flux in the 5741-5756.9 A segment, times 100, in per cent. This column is 98.4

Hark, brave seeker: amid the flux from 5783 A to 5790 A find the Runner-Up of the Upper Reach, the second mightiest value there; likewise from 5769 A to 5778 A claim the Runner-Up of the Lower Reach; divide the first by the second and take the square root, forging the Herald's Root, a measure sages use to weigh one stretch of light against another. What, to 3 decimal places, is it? 0.991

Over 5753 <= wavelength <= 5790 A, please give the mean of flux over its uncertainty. 23.1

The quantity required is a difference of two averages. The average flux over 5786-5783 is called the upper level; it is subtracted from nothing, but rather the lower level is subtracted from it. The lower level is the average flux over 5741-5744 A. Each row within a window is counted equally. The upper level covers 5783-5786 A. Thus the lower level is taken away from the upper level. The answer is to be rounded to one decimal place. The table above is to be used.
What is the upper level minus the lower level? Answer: -0.7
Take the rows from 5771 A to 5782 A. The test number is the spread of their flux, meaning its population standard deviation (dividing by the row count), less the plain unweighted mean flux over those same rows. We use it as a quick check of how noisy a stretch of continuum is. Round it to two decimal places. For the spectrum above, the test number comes -6.19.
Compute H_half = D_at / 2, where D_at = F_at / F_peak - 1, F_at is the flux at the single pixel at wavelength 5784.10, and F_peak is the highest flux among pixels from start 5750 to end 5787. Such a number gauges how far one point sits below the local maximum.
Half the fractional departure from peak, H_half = -0.029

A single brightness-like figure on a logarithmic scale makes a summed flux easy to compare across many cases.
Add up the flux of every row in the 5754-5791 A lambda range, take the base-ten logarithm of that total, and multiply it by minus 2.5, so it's -5.7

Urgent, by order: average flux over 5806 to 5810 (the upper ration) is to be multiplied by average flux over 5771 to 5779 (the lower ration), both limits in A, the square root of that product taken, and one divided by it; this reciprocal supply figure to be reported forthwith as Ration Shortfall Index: 0.152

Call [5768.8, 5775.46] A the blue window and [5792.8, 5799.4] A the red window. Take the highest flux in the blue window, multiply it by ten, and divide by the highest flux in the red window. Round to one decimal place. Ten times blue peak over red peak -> 10.4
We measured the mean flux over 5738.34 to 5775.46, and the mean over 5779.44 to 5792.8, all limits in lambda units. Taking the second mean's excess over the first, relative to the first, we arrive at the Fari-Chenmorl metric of -0.02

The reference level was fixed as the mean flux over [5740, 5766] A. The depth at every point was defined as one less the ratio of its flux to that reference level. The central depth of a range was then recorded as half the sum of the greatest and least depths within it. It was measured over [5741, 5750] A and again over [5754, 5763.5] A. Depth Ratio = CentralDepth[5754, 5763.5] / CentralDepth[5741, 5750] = 1.0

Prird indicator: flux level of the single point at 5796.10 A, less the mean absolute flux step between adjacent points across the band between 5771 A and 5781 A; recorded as 6.00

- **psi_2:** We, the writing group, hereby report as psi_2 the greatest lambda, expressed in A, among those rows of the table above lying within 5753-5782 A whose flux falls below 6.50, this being 5781.44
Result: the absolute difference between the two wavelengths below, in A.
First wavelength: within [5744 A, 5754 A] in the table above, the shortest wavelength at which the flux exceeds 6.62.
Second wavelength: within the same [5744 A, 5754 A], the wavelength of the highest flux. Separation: 4.0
